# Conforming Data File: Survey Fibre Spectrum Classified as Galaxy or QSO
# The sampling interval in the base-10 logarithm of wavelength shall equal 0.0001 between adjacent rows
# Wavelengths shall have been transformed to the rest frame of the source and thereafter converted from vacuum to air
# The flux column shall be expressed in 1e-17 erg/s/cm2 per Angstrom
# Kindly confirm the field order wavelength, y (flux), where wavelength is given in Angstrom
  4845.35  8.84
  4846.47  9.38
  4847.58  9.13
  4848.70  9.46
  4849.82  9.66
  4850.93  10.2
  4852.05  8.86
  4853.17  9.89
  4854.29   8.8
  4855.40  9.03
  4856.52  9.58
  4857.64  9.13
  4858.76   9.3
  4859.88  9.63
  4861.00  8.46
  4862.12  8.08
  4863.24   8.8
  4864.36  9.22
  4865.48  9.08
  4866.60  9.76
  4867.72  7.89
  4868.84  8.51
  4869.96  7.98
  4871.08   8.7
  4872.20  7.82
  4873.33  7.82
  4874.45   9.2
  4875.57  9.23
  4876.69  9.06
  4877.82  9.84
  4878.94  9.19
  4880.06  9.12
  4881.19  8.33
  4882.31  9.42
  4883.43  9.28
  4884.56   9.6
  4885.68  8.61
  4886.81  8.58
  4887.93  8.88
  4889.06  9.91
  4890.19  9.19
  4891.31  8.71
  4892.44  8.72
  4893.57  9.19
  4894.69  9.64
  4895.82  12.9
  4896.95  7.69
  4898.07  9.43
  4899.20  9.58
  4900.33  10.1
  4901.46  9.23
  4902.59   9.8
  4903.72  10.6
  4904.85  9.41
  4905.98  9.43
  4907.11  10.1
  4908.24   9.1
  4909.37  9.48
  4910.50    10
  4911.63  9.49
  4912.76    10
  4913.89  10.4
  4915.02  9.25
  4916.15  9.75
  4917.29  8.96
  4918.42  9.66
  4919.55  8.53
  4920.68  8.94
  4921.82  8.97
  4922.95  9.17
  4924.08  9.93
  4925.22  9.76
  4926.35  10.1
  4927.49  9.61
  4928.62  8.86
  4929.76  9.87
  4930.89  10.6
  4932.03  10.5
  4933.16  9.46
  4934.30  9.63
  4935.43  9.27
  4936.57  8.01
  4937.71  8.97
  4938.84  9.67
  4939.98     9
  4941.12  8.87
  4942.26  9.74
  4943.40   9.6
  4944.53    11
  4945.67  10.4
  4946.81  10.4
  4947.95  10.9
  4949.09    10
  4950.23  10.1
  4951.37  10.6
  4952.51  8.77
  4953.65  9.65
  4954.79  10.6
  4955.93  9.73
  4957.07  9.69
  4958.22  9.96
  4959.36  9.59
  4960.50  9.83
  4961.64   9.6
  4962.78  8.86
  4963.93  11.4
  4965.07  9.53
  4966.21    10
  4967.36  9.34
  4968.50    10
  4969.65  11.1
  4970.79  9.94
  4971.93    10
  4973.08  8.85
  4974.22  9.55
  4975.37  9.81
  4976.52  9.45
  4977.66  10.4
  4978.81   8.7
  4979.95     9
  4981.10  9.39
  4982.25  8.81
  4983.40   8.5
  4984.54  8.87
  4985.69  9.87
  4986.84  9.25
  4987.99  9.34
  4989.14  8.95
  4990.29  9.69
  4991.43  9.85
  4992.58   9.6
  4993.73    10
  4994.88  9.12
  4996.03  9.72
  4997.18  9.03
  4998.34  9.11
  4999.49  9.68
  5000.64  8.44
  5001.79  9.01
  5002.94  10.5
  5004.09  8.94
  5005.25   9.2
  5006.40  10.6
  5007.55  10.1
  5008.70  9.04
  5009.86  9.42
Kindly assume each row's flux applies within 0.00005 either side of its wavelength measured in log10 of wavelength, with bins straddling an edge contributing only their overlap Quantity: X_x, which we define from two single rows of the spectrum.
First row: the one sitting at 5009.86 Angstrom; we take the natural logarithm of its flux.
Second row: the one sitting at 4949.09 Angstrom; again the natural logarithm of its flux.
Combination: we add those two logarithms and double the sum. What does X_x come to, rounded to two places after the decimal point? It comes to 9.09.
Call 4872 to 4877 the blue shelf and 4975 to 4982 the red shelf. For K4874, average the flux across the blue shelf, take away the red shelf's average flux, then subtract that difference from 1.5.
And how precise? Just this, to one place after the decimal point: 2.3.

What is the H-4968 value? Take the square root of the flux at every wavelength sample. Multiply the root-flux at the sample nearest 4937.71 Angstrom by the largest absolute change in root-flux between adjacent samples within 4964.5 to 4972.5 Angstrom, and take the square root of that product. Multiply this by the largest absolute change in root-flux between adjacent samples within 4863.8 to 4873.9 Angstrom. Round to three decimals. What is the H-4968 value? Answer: 0.231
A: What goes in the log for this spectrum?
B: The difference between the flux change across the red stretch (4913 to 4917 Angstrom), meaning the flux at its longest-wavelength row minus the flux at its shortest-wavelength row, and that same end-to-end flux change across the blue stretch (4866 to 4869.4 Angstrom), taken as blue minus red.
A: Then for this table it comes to -0.6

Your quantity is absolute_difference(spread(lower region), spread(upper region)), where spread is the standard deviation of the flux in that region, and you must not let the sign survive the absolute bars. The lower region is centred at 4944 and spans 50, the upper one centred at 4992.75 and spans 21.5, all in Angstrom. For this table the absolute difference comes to 0.16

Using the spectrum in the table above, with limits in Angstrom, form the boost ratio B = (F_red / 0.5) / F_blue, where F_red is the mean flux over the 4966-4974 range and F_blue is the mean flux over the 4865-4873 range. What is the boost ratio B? 2.32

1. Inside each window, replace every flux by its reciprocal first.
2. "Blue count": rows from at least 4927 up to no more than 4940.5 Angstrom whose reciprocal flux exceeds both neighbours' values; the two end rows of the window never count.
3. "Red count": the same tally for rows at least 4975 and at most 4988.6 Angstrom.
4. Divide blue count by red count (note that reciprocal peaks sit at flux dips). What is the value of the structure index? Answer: 0.75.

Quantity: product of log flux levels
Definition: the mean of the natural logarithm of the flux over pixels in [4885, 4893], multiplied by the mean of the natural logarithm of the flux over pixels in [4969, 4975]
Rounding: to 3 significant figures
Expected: 5.01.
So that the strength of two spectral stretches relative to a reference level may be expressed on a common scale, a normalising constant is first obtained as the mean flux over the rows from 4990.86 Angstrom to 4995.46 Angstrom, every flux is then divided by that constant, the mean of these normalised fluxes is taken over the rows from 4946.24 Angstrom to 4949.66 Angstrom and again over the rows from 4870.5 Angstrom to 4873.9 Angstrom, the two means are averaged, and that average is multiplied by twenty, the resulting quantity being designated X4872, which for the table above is 19.2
